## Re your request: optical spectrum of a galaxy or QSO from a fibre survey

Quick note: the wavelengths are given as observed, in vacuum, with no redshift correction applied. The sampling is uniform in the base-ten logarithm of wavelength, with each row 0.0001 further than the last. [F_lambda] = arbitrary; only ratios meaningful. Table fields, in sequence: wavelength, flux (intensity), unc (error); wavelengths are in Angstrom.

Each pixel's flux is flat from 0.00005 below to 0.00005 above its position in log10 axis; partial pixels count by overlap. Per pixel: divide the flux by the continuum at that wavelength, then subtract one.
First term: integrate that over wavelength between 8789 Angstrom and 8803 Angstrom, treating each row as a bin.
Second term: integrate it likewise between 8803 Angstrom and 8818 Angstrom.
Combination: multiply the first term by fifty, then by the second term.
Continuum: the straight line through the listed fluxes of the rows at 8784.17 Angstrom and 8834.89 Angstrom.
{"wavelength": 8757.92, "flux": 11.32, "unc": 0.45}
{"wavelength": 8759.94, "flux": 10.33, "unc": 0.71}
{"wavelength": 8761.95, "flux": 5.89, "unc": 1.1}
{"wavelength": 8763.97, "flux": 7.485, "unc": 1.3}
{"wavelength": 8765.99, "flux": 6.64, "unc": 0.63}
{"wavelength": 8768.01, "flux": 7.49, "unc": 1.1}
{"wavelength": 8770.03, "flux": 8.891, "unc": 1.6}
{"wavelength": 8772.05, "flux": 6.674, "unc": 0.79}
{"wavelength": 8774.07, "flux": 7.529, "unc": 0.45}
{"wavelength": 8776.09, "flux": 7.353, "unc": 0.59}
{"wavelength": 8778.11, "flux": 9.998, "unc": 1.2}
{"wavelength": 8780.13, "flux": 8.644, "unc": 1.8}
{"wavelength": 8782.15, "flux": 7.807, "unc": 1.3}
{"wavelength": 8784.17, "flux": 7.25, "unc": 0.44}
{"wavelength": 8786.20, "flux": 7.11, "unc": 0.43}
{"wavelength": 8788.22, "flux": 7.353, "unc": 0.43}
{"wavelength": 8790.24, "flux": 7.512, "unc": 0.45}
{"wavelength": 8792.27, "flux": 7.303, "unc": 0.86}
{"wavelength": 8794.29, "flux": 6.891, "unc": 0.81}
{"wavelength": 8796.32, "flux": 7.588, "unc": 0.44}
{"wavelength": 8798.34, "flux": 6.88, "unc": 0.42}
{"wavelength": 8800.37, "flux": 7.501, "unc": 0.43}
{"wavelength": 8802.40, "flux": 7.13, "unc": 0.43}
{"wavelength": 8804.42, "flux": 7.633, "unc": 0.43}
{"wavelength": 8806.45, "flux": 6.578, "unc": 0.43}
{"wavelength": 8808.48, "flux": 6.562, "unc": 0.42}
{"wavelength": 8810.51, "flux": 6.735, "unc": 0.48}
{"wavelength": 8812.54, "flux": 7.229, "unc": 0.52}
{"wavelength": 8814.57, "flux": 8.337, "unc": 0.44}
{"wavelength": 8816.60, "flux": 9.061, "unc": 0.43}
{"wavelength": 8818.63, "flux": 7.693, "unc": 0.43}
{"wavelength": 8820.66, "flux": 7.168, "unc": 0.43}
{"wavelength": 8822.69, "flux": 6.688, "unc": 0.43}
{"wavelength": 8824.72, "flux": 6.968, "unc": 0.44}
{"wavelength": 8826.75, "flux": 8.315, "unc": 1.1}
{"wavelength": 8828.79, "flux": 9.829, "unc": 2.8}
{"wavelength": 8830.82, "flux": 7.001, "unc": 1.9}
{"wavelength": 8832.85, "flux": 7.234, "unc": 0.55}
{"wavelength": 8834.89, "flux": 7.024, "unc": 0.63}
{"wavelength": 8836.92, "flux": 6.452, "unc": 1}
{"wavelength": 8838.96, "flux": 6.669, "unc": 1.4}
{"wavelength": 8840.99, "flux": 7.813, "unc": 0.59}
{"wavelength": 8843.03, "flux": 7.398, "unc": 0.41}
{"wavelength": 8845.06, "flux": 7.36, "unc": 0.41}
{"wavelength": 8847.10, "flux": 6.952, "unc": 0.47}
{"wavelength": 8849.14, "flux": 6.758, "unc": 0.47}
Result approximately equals 4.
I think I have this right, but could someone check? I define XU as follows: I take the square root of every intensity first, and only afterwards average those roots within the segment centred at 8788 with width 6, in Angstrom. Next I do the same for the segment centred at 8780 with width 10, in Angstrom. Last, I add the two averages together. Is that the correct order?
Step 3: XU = 5.57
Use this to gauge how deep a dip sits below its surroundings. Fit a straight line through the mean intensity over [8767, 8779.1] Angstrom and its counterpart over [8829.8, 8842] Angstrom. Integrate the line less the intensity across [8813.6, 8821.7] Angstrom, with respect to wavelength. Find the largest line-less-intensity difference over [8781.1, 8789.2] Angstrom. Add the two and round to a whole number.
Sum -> -5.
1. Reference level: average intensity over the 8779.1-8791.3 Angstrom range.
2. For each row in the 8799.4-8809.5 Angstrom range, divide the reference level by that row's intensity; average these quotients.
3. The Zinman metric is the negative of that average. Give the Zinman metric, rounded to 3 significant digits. -1.08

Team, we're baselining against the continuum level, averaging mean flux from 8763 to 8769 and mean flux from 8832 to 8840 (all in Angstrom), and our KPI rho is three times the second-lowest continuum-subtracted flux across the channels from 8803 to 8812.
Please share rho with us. -1.3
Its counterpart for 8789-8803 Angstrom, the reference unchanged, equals -0.4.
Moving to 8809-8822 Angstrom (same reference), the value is 0.4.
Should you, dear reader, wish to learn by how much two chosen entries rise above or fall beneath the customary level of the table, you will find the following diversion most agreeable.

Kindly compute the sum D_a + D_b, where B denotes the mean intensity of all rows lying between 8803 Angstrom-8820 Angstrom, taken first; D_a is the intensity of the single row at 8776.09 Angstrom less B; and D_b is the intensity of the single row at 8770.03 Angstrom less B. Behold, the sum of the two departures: 1.3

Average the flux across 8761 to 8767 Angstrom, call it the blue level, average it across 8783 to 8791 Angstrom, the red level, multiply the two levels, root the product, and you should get 7.0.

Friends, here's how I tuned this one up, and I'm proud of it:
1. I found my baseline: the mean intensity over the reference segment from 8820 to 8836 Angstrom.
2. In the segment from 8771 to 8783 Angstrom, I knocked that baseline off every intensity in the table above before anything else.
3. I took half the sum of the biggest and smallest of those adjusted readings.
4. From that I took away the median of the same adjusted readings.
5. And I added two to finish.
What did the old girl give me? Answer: 2.7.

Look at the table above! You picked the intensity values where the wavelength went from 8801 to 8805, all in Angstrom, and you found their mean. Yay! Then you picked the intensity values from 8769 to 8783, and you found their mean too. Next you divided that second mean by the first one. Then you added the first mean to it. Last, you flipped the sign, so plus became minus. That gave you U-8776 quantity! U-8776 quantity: -8.48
